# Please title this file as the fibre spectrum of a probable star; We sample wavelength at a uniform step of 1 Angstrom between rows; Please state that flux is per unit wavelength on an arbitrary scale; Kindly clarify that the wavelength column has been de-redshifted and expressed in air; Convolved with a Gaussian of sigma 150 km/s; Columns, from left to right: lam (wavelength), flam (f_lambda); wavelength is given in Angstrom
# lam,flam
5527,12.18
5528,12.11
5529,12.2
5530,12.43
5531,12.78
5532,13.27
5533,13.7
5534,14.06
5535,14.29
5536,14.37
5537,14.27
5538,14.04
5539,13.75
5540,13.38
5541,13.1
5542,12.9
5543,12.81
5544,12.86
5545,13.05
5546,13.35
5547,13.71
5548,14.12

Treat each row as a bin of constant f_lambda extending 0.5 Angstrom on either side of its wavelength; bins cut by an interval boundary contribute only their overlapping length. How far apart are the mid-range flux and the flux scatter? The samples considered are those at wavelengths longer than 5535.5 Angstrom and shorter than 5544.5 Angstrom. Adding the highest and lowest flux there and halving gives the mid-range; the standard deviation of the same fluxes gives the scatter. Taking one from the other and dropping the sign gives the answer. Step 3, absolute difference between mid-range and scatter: 13.0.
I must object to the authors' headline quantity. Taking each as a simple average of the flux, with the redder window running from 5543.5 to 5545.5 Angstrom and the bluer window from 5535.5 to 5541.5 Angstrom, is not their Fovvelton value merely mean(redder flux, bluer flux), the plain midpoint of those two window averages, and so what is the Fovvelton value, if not 13.4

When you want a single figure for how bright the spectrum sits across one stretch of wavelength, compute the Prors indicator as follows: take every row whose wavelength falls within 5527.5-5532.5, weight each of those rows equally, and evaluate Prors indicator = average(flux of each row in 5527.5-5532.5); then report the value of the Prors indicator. 12.6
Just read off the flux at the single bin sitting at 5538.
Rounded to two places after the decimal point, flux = 14.04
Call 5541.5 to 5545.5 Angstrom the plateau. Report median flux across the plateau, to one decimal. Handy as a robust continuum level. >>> 12.9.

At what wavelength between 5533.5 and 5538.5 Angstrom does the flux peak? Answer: 5536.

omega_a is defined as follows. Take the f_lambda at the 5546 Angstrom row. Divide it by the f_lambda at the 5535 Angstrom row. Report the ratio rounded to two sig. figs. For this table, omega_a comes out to 0.93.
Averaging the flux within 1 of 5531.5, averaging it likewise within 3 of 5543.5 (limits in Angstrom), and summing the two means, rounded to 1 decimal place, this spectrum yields 26.0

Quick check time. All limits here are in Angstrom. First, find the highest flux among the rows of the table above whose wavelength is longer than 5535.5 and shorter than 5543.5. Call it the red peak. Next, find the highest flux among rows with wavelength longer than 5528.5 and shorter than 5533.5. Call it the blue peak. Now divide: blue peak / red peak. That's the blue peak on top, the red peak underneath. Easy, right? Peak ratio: 0.95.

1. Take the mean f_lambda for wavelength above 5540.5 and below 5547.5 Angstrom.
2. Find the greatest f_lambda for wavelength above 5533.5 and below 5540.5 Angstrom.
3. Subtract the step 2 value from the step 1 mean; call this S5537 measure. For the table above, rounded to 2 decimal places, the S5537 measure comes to -1.26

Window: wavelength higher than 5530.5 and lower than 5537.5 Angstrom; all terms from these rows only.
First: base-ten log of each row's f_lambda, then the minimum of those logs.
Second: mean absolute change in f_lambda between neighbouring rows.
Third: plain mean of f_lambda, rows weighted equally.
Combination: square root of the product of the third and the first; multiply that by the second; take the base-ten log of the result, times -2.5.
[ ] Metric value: -0.1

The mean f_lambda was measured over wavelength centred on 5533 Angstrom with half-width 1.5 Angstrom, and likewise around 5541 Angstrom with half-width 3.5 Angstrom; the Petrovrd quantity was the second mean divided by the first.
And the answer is 0.97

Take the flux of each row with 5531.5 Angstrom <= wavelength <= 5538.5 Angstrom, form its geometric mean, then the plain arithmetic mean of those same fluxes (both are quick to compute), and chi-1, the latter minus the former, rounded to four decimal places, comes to 0.0048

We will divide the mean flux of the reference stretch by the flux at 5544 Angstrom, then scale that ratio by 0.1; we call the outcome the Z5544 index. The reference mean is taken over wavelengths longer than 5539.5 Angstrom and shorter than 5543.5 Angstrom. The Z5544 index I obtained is 0.1015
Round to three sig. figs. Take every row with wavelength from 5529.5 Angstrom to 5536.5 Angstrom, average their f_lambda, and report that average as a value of 13.6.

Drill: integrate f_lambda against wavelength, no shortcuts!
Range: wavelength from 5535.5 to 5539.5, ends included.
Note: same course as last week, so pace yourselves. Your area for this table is 56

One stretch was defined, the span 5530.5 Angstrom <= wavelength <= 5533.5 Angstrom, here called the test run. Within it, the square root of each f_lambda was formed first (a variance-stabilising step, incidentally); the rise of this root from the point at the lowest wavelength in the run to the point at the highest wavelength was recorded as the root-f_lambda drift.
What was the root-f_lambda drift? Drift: 0.13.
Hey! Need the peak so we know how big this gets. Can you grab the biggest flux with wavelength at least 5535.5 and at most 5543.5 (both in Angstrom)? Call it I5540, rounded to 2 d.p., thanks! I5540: 14.37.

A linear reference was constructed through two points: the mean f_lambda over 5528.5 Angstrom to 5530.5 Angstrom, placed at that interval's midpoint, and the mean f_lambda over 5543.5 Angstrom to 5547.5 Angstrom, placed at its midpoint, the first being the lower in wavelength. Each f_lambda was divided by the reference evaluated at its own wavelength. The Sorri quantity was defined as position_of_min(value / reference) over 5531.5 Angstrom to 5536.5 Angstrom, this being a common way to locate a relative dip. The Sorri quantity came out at 5532 Angstrom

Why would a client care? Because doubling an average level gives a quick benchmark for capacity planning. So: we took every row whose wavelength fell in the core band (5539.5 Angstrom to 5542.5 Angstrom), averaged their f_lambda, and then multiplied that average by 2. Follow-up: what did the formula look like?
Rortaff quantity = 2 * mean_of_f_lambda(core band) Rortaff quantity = 26.3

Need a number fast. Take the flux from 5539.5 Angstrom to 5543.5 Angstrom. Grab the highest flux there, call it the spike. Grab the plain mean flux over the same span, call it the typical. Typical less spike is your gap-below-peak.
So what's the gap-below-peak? -0.33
